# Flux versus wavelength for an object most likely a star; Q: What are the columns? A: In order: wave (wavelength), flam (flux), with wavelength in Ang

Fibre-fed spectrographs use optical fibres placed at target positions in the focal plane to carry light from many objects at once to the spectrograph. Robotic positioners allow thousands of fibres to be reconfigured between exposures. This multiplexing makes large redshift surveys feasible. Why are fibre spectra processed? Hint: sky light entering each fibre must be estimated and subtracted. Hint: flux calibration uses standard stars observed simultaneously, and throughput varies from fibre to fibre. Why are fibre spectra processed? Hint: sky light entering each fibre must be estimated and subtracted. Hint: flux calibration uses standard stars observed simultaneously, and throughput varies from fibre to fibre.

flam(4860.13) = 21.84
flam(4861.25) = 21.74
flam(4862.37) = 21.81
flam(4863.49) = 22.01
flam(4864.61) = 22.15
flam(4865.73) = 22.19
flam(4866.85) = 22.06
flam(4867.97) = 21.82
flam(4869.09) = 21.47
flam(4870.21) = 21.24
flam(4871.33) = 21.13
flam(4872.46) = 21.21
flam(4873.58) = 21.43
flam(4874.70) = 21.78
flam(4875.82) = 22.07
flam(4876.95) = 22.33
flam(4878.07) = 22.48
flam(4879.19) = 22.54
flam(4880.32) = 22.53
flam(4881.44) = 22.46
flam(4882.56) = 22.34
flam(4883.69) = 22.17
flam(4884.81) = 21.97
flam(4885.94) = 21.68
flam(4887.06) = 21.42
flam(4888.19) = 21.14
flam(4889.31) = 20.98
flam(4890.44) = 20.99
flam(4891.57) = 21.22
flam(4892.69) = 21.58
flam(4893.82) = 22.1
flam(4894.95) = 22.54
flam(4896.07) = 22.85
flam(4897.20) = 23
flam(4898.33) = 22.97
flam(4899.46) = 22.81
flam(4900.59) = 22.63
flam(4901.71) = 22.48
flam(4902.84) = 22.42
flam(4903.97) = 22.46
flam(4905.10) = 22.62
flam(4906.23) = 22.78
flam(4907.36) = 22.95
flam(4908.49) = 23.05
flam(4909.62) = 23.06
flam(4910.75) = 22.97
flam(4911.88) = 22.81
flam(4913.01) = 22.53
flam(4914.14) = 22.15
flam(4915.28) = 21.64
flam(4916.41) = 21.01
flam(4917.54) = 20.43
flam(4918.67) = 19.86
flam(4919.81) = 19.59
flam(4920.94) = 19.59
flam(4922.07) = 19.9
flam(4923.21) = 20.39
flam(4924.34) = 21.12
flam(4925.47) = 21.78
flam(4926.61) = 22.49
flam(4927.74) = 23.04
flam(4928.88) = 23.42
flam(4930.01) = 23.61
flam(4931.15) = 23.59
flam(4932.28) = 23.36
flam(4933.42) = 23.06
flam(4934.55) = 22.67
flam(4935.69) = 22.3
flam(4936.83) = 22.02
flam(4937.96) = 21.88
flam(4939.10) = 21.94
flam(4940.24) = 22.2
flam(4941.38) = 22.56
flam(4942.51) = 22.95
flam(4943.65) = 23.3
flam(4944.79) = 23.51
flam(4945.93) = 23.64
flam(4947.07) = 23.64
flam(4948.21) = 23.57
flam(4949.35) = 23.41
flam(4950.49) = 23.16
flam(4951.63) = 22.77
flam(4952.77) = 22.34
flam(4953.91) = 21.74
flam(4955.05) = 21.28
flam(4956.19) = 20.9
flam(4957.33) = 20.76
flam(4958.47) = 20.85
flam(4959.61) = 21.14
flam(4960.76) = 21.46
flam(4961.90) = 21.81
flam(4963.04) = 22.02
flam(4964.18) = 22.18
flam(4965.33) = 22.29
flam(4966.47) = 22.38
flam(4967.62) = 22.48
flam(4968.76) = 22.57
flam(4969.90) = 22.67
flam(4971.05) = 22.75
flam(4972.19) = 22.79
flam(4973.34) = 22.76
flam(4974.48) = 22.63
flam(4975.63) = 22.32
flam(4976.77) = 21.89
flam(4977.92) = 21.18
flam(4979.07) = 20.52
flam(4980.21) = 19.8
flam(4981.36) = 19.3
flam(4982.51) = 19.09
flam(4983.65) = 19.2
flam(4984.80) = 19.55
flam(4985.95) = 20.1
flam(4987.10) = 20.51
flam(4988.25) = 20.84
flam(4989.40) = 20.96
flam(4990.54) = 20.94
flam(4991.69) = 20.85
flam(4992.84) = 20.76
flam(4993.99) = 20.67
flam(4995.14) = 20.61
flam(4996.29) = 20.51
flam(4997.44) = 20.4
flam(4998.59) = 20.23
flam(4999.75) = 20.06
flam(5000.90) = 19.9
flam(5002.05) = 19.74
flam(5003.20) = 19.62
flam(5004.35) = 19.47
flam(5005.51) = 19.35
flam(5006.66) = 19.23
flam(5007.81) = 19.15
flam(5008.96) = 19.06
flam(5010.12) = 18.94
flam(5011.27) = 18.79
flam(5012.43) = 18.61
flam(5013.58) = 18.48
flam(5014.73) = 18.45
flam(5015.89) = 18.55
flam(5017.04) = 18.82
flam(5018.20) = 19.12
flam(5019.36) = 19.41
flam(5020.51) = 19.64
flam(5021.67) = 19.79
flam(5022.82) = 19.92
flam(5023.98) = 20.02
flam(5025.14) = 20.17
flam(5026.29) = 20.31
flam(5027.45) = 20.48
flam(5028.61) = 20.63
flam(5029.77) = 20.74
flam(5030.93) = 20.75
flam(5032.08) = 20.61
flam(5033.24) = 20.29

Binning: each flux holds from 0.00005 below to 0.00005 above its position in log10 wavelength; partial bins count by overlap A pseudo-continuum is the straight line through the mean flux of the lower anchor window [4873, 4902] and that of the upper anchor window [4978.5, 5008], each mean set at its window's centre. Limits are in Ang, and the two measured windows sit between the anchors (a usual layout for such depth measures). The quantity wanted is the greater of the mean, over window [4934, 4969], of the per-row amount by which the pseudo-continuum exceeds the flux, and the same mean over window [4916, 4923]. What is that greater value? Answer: 1.4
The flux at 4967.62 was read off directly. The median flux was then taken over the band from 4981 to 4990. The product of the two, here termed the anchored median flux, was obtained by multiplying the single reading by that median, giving 446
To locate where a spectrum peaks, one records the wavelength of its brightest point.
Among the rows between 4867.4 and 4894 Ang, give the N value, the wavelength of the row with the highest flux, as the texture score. 4879.19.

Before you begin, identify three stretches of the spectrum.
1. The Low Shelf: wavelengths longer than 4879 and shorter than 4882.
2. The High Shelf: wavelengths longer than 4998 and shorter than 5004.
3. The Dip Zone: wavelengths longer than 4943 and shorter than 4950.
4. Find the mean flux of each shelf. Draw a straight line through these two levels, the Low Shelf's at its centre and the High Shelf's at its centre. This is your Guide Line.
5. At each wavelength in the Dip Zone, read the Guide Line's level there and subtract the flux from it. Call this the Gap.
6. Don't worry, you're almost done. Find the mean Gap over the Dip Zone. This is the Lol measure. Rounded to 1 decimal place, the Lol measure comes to -2.4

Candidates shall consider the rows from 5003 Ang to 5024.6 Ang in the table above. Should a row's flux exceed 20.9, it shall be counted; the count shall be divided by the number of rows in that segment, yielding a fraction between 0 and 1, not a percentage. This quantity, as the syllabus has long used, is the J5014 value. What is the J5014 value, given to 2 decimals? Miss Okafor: 0.00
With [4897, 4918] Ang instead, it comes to 0.95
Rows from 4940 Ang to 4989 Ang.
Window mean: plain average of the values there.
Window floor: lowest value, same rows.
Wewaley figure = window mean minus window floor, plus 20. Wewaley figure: 22.7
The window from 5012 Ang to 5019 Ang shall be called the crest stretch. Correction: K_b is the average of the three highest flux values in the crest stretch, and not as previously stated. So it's 19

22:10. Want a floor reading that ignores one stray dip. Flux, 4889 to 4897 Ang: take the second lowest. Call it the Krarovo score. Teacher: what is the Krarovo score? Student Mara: 20.99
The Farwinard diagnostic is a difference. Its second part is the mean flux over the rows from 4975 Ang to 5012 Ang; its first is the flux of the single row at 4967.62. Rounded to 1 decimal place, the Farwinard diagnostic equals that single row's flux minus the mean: 2.4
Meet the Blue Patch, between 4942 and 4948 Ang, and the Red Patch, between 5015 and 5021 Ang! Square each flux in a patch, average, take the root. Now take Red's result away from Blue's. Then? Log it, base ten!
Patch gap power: 0.63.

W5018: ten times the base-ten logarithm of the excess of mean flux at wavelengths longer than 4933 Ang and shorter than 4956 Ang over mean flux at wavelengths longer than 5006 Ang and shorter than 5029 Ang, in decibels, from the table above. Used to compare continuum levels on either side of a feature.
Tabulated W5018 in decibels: 5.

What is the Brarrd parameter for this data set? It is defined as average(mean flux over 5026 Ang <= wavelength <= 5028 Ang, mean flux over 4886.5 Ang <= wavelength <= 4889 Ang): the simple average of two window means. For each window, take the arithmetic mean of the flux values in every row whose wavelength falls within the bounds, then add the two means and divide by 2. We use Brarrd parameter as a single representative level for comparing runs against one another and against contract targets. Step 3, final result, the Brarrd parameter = 20.8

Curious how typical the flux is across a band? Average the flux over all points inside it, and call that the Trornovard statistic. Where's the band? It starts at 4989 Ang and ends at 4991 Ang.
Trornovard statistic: 21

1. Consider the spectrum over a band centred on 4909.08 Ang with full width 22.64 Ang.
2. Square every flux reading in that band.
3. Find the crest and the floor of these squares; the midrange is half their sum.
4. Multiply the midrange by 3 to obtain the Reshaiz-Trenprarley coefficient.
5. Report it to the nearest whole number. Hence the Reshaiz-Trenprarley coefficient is 1373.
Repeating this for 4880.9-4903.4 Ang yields 1454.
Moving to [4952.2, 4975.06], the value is 1426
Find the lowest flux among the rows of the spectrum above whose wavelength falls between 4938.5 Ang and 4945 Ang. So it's 21.94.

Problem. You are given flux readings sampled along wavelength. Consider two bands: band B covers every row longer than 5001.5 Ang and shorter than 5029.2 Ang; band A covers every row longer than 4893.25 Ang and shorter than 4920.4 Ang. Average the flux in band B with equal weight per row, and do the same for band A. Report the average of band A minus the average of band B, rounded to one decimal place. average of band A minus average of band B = 2.8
